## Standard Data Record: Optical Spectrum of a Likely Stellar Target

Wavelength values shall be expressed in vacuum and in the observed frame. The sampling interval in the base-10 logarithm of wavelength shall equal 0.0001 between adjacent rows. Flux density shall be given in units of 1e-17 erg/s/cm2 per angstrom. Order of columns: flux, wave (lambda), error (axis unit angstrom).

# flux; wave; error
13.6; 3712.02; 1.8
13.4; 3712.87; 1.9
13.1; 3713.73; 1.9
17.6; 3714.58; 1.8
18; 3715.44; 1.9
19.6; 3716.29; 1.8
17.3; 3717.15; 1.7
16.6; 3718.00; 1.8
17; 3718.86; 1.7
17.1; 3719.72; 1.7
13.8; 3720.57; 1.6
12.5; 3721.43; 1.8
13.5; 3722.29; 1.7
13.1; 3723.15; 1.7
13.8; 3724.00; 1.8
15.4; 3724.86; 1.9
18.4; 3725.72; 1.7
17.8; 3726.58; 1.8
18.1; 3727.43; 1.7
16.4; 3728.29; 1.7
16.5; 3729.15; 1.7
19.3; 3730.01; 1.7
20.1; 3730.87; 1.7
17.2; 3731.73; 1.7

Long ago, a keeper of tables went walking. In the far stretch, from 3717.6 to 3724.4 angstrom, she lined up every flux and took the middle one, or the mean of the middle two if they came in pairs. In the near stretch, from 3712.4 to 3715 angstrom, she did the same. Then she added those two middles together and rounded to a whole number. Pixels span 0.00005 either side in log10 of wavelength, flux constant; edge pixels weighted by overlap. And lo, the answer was 27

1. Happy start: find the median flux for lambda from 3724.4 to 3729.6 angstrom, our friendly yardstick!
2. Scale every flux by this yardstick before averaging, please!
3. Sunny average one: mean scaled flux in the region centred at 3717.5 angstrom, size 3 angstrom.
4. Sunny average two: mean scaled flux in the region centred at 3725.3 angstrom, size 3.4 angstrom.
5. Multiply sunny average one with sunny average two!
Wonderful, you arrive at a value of 0.98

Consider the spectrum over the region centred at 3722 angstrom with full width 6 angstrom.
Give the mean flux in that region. 14.2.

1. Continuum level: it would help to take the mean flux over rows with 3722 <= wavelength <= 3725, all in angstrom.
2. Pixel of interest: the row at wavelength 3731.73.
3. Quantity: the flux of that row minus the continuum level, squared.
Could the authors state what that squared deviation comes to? 11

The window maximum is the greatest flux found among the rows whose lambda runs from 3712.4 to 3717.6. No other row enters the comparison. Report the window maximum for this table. 19.6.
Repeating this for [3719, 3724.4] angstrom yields 17.1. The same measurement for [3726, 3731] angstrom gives 20.1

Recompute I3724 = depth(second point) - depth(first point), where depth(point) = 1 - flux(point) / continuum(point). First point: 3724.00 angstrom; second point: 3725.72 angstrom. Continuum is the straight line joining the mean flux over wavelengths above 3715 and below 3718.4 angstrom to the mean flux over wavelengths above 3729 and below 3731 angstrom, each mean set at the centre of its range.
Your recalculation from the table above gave -0.25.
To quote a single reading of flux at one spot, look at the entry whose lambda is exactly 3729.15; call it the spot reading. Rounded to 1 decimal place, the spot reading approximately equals 16.5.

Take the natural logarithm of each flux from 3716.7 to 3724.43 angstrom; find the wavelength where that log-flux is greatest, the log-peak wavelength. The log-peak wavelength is 3717.15 angstrom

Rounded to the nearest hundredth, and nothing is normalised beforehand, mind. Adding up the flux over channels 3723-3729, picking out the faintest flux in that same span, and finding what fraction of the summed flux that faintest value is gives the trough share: 0.12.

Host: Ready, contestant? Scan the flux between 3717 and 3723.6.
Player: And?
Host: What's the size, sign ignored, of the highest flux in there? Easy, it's 17.3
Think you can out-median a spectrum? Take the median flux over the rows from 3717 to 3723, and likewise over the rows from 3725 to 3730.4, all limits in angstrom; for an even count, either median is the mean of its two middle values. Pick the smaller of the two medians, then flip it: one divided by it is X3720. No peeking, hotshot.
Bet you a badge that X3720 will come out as 0.0602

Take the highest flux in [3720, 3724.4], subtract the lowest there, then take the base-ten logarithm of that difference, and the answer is 0.1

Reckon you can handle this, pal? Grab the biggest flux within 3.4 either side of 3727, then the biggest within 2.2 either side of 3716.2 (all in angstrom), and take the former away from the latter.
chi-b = 0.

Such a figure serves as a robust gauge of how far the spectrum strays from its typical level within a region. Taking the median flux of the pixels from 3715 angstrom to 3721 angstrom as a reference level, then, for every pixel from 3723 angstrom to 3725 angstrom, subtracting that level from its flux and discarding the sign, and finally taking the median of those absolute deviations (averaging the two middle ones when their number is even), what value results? 3.3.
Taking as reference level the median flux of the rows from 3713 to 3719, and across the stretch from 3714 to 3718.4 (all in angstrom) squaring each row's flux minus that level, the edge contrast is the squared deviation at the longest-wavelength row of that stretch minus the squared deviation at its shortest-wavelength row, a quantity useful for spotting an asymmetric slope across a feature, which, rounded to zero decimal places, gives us 0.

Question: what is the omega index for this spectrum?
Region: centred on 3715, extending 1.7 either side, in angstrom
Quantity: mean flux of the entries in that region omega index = 17.1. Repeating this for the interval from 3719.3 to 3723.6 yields 14.0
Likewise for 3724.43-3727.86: 17.4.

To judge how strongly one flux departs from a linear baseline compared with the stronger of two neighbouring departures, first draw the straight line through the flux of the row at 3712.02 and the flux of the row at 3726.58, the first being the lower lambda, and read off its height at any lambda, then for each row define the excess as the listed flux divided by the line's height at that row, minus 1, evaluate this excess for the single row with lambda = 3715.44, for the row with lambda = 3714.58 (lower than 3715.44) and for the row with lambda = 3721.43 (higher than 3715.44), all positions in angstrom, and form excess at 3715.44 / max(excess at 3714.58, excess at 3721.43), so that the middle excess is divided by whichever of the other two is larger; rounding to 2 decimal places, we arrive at 1.03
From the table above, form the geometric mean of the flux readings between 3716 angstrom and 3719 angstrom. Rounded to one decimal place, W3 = 17.6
